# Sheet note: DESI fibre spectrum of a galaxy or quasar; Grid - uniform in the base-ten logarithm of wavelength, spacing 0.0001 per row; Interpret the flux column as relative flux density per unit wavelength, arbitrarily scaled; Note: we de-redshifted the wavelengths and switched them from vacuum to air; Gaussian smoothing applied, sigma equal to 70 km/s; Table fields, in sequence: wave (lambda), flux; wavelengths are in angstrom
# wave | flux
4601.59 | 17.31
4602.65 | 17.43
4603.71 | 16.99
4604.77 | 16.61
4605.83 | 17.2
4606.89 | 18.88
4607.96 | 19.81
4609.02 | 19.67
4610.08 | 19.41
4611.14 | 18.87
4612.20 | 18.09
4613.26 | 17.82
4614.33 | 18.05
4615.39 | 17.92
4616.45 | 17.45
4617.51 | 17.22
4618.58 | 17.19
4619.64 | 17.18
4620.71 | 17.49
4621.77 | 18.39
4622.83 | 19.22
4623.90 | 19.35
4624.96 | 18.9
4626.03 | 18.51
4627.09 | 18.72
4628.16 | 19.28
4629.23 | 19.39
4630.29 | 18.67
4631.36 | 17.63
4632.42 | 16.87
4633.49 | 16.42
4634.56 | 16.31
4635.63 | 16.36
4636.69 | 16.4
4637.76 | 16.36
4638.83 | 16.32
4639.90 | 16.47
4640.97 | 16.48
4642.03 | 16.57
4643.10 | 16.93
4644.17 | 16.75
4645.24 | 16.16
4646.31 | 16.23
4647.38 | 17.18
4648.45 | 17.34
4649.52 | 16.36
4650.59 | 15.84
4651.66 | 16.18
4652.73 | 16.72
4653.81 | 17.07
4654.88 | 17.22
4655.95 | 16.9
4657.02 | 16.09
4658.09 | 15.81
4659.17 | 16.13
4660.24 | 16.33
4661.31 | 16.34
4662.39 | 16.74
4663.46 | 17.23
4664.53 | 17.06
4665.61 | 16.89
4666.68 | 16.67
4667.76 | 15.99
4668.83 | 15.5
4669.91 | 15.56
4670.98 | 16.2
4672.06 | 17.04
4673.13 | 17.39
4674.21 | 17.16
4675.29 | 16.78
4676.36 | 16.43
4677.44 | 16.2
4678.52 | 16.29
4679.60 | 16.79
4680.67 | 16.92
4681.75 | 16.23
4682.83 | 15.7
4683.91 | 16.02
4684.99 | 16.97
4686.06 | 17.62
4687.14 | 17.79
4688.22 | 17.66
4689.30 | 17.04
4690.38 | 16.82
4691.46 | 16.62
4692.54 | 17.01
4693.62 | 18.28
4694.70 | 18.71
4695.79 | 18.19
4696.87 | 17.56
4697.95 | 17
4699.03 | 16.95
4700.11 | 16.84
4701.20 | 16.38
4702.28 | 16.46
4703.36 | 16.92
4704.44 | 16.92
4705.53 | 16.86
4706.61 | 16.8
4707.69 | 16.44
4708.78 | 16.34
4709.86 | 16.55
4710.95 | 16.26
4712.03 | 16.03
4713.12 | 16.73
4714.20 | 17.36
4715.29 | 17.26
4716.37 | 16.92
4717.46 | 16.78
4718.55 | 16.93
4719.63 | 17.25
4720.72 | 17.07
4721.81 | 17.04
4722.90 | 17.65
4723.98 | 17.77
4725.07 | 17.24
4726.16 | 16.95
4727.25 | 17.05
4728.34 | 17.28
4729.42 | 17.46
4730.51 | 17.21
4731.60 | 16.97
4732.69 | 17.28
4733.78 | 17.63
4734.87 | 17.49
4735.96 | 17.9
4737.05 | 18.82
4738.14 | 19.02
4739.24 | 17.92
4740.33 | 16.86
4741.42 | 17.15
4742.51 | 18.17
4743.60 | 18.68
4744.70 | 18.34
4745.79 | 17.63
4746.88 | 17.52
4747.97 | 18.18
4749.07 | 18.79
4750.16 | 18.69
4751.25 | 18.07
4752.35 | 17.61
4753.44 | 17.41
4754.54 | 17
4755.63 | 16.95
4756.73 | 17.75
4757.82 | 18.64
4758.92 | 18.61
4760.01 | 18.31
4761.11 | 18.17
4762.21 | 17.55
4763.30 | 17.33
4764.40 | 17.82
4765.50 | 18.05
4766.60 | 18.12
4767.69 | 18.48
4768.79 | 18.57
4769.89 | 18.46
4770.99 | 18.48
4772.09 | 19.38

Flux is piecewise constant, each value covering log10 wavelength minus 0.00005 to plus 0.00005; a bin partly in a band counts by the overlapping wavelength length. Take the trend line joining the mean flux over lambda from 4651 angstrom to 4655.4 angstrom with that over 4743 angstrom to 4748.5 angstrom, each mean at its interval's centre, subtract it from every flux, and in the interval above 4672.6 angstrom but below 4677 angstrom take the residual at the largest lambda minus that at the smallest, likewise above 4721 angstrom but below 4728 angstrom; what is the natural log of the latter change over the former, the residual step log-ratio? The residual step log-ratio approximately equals -2.7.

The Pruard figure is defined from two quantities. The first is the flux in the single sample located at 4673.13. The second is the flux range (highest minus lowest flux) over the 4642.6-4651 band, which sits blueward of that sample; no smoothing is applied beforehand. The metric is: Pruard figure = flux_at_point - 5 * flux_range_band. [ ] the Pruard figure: 10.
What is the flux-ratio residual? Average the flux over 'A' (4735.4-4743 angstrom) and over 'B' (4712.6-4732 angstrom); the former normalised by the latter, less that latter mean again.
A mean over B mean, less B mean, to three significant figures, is -16.1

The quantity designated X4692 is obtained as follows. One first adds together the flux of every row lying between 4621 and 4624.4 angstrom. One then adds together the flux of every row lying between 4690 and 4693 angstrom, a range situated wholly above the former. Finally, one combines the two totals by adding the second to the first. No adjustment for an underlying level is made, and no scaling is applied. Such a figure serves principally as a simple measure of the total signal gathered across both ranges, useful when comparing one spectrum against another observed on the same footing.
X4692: 107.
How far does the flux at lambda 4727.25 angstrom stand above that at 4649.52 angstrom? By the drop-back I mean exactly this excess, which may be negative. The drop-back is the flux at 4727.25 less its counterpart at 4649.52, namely 0.7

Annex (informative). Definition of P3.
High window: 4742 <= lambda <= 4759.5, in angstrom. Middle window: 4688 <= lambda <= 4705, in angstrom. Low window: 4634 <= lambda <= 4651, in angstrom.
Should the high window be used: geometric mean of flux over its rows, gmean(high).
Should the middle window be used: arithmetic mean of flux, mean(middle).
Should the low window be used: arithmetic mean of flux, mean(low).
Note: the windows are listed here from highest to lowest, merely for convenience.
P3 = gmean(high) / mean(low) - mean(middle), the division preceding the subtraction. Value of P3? -16.1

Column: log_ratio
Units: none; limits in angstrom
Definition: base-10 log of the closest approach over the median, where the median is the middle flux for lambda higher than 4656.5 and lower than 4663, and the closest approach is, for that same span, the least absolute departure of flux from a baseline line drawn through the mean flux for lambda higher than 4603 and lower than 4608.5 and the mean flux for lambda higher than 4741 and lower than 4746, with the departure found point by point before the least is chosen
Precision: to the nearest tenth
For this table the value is -1.1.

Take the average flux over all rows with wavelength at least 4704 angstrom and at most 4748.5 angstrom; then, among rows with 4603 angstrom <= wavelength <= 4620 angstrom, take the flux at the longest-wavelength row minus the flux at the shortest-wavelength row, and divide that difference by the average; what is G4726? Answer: 0.01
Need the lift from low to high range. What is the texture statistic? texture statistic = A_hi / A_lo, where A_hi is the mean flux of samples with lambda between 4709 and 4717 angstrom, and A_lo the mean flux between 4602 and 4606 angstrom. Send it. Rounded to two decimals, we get 0.98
